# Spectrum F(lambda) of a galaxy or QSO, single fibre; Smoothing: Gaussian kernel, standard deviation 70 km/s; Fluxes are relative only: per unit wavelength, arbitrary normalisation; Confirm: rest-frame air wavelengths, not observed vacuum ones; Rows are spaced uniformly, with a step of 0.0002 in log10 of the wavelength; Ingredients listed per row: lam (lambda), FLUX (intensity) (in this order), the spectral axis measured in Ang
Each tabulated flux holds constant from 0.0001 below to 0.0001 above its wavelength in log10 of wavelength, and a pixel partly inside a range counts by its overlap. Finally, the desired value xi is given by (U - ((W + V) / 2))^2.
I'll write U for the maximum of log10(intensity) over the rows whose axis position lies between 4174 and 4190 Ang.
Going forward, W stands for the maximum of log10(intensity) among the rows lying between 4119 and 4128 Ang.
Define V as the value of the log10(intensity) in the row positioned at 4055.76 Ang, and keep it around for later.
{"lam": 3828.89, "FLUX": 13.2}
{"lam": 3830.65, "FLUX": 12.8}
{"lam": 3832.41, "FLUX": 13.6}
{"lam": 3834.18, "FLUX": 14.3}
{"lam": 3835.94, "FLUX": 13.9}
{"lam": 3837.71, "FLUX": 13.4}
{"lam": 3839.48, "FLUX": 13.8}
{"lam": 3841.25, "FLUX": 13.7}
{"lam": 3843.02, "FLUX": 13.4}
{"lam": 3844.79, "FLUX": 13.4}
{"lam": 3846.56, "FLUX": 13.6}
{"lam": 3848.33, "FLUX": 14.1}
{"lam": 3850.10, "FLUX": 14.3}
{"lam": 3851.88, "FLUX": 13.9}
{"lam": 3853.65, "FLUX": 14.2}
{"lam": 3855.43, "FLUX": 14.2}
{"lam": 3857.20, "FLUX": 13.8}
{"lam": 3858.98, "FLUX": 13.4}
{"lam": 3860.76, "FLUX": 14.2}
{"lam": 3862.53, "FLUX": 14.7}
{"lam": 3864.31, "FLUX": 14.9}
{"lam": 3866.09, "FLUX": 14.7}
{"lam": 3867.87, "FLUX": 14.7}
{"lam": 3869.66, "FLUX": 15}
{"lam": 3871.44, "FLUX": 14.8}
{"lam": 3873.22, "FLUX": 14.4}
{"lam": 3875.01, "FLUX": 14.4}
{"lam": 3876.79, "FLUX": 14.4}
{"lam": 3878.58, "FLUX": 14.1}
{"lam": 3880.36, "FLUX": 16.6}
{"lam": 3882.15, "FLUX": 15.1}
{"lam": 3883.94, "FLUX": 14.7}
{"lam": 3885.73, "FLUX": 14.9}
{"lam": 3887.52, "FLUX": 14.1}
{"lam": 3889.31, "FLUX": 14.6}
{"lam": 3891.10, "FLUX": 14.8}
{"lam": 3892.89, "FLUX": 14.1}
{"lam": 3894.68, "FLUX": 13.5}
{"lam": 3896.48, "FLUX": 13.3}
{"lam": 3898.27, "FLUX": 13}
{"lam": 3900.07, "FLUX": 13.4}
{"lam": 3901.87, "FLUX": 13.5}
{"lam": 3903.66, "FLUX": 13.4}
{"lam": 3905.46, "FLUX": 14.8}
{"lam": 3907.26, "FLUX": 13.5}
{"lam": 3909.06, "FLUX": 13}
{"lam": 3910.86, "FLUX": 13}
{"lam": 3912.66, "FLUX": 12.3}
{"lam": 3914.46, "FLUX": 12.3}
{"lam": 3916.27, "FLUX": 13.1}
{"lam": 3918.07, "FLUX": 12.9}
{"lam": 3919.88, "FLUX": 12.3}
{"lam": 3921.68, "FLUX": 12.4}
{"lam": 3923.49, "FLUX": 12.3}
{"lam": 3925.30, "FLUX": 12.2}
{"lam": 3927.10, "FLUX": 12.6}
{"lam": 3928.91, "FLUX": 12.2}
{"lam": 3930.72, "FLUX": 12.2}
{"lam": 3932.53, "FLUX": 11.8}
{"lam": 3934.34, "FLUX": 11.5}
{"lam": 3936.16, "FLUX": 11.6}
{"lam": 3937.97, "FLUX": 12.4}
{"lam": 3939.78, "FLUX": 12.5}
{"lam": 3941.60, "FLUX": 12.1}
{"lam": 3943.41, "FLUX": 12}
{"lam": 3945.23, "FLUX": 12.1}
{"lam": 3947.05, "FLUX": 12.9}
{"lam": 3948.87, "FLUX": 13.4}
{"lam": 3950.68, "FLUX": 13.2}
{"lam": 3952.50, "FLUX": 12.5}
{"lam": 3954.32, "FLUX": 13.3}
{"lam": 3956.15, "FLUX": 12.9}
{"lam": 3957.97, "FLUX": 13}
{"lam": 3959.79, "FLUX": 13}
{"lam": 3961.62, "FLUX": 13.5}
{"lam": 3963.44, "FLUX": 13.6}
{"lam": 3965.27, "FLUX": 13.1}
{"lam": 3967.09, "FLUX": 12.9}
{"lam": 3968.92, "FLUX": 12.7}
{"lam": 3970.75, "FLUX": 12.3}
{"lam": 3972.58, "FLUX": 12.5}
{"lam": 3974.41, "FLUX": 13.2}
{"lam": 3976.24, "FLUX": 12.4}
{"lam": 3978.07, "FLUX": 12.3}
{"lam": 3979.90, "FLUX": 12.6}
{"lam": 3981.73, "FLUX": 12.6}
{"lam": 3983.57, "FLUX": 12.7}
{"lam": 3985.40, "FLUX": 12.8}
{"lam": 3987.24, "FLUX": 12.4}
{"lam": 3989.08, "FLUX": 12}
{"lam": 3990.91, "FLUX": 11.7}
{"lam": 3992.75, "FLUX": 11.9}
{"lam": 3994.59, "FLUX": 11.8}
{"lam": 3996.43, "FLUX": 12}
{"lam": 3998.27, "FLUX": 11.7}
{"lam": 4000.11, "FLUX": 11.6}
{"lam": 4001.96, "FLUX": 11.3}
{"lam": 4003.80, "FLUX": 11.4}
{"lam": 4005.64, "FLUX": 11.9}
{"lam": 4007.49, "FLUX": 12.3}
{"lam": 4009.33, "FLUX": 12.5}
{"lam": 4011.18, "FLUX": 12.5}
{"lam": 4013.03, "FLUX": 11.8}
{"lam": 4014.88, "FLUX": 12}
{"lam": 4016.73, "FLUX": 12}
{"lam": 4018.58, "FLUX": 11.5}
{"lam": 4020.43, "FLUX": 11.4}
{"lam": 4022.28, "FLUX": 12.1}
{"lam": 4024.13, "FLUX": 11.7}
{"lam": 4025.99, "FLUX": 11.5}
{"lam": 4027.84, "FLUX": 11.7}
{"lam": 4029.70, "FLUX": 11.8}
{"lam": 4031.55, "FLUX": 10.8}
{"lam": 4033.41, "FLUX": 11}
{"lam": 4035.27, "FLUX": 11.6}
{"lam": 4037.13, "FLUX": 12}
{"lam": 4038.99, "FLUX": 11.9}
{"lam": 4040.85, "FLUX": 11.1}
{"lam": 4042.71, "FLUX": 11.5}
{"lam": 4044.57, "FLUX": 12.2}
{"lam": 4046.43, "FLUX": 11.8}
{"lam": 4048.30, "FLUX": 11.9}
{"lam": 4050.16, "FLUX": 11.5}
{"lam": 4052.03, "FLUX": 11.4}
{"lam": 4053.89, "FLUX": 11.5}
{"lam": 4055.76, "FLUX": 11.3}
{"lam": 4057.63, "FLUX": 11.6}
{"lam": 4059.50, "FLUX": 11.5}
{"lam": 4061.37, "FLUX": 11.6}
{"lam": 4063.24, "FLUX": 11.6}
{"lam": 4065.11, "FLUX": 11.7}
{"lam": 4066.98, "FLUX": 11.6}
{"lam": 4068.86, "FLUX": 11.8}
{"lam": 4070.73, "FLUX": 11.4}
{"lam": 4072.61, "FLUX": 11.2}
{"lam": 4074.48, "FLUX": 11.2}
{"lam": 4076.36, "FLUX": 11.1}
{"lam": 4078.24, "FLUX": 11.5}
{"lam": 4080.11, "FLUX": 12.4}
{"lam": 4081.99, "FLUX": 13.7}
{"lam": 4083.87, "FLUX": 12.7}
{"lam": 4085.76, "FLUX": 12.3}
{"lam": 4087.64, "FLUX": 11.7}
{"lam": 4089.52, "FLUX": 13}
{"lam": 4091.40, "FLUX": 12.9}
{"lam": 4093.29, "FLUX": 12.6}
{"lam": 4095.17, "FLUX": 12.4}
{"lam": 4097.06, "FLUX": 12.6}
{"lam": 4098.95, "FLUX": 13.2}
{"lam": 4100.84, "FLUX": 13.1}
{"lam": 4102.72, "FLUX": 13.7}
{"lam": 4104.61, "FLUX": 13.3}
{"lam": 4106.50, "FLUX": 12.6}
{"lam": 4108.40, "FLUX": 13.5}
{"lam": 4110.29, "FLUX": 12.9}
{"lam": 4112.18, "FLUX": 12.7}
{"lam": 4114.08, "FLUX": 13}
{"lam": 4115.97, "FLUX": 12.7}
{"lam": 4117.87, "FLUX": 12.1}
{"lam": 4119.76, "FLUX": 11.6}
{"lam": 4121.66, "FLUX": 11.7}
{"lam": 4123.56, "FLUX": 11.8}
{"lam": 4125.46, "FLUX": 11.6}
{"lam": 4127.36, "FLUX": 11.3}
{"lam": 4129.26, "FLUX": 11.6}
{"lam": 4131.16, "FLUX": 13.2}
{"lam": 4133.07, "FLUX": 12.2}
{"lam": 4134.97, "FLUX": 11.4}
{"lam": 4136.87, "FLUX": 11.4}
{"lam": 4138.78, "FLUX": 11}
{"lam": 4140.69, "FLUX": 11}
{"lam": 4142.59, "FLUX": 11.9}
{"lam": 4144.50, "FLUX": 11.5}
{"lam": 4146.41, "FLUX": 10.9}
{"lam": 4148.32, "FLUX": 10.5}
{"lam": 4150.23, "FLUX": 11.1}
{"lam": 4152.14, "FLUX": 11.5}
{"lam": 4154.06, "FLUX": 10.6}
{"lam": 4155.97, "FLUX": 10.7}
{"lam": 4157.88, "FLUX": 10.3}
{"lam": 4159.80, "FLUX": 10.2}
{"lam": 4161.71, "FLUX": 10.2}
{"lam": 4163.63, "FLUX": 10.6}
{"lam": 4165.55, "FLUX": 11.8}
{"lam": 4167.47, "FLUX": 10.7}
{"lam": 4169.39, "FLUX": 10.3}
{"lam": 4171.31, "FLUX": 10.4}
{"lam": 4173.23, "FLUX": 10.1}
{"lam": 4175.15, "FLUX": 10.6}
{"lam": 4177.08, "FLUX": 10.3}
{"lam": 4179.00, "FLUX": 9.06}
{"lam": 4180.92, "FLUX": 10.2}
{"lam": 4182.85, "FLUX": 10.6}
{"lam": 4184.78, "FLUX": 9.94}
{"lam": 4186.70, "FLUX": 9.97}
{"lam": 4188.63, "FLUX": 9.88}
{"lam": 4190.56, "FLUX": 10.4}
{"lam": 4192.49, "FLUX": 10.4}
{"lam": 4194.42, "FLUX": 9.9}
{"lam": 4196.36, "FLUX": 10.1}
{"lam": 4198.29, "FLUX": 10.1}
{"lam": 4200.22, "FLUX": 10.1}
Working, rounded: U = 1.03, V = 1.05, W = 1.07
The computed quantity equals 0.0014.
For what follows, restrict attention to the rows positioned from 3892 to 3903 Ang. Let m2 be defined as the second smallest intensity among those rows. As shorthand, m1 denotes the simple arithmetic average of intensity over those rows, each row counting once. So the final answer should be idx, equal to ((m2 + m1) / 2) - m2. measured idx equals 0.08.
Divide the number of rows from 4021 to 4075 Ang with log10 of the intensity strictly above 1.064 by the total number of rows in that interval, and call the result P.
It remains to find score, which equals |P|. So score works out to 0.55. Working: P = 0.6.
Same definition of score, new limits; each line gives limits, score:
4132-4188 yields 0.10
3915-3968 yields 0.97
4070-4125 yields 0.83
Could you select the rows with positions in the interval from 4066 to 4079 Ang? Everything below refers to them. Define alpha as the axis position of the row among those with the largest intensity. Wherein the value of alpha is 4068.86 Ang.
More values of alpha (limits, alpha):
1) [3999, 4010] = 4009.33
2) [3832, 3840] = 3834.18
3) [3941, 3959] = 3948.87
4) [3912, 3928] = 3916.27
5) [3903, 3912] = 3905.46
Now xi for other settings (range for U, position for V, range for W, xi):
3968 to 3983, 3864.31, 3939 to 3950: 0.0009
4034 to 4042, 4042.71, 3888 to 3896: 0.0013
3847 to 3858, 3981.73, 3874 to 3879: 0.0007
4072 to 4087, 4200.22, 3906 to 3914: 0.0048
